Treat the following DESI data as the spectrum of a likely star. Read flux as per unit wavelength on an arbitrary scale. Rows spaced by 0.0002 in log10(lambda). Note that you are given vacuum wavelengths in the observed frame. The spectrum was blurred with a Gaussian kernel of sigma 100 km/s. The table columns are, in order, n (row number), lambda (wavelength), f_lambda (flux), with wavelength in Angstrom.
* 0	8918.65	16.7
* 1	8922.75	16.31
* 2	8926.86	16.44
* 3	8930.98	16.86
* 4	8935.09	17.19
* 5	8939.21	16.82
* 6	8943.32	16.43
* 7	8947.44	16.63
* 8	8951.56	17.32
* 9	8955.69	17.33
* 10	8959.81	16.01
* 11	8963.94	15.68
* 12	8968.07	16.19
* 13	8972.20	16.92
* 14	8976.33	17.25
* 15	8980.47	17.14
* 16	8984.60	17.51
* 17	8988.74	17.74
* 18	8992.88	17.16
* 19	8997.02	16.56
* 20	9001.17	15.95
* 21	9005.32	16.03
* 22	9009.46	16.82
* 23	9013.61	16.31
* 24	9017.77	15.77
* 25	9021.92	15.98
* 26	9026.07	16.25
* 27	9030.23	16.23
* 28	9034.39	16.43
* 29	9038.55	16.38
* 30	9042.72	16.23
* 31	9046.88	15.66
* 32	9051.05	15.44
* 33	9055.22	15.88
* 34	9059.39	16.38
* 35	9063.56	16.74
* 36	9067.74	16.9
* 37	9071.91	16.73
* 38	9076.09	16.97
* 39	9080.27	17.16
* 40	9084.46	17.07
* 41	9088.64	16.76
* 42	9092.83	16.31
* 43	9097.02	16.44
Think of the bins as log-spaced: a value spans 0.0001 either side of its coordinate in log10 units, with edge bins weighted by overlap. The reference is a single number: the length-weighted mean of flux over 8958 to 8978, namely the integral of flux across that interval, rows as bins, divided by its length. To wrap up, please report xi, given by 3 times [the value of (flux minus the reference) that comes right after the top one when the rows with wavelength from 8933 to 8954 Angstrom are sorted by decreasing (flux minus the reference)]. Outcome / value 2.4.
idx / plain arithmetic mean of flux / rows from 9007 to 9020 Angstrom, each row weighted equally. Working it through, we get 16.3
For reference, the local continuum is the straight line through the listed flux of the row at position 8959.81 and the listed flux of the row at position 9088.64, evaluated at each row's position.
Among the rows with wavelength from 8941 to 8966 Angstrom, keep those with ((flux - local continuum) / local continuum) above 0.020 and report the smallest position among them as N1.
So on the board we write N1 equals 8943.32 Angstrom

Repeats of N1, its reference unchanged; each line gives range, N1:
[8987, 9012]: 8988.74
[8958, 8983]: 8972.20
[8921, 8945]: 8922.75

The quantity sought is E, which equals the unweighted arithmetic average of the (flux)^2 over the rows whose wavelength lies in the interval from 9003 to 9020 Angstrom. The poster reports 264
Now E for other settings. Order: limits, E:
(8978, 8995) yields 302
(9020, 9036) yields 263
